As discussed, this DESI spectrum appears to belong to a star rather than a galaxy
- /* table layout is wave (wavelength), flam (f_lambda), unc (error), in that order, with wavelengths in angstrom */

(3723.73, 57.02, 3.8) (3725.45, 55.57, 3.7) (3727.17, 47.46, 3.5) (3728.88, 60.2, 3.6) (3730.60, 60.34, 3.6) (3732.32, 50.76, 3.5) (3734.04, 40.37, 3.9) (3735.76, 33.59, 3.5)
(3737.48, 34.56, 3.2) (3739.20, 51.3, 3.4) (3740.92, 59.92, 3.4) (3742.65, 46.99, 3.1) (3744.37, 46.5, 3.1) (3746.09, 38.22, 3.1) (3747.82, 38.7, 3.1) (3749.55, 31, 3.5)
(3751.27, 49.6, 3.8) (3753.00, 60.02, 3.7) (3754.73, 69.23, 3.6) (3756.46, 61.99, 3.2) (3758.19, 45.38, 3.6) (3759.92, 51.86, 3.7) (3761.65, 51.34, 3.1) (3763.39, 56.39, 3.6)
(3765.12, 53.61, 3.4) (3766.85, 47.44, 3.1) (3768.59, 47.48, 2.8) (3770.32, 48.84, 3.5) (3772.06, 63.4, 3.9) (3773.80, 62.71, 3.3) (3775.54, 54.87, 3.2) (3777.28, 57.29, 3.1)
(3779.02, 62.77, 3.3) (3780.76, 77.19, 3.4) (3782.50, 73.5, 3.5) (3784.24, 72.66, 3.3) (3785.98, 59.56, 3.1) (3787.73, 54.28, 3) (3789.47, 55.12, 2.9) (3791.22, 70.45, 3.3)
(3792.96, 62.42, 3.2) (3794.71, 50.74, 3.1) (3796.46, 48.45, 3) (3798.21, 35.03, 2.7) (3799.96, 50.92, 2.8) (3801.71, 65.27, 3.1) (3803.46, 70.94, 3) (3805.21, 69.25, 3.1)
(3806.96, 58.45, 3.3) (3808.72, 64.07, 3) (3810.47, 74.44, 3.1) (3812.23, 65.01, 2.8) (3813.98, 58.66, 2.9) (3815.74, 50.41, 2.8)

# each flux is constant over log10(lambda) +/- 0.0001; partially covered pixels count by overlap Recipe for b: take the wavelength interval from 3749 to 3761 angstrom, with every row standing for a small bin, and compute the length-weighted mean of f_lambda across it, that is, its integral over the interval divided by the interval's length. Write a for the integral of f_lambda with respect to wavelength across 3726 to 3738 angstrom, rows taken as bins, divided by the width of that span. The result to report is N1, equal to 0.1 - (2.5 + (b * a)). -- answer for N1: -2524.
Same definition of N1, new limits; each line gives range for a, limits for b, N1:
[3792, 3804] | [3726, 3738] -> -2581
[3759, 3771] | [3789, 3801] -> -2726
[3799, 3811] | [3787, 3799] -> -3468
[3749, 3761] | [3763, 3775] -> -2892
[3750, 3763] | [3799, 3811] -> -3530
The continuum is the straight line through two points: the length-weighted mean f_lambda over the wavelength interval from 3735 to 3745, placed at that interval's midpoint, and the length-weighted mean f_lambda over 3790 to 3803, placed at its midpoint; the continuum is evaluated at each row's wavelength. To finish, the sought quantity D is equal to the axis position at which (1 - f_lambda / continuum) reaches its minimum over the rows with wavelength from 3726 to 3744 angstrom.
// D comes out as 3728.88 angstrom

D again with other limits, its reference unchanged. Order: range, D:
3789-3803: 3791.22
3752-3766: 3754.73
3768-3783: 3780.76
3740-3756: 3754.73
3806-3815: 3810.47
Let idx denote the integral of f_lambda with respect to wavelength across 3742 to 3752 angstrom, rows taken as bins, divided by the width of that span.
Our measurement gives 42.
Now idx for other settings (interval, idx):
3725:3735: 52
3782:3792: 64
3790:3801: 53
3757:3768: 51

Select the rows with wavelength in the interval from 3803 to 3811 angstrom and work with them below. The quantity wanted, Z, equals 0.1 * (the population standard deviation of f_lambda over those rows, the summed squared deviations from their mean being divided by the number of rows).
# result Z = 0.56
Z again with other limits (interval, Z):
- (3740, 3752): 0.87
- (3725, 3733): 0.51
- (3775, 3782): 0.87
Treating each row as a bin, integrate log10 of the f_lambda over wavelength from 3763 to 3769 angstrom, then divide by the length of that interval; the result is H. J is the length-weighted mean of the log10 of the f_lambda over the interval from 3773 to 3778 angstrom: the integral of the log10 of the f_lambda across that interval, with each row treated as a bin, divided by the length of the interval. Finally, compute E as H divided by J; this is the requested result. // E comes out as 0.97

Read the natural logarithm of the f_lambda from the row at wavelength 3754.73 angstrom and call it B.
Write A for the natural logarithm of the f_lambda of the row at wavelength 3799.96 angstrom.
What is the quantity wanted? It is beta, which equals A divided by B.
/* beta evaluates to 0.93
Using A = 3.93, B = 4.24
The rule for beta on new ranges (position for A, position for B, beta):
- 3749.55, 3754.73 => 0.81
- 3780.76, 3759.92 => 1.10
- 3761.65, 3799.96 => 1.00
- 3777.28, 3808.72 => 0.97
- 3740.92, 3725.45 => 1.02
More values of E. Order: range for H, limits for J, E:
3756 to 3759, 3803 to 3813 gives 0.94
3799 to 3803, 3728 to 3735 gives 1.03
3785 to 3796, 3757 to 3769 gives 1.03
